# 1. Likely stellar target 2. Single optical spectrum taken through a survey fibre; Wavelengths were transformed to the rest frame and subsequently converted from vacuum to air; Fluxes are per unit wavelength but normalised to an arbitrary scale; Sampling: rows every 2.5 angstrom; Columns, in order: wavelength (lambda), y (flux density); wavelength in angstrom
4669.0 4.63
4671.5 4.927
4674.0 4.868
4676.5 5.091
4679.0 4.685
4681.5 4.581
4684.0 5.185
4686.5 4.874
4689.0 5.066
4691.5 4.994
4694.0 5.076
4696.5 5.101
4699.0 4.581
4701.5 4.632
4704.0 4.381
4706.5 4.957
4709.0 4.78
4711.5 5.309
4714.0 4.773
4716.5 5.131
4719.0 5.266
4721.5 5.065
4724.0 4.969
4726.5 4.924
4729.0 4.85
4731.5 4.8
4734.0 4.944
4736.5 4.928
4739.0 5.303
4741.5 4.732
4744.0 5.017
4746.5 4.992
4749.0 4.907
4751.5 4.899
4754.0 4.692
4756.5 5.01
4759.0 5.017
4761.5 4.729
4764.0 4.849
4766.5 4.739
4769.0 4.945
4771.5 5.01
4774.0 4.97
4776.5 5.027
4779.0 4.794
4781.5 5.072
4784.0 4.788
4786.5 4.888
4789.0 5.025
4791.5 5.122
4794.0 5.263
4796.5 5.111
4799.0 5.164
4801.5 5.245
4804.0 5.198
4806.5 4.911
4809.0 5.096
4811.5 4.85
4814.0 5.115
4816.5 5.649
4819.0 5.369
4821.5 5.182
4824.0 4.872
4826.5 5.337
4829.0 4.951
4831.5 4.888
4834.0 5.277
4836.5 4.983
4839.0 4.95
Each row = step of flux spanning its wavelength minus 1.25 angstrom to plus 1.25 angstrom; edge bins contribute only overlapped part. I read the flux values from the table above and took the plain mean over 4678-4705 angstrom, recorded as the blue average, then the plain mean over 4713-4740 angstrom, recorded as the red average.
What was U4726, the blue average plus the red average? 9.8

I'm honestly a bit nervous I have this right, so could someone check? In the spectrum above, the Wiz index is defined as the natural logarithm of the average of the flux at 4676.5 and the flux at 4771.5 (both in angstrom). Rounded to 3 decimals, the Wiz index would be 1.619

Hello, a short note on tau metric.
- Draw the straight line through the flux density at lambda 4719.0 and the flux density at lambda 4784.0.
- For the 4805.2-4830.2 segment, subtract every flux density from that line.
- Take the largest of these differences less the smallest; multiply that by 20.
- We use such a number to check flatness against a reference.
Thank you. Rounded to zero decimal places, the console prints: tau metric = 17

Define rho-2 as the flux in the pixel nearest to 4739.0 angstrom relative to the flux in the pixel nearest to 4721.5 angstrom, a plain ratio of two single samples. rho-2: 1.05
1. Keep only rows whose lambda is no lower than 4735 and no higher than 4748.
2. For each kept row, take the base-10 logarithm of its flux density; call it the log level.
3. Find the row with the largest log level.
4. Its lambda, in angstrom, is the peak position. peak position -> 4739.0 angstrom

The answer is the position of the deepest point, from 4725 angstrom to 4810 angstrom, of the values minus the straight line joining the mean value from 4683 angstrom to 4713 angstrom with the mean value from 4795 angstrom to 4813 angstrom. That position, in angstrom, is 4754.0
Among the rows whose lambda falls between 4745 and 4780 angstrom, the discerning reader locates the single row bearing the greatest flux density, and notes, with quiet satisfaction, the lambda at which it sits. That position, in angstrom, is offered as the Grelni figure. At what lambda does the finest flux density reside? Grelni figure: 4776.5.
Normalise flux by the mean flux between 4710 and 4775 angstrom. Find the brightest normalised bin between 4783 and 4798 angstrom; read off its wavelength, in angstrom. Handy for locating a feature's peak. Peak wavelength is 4794.0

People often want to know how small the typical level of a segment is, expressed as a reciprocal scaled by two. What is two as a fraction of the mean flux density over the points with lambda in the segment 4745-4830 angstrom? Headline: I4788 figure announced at 0.398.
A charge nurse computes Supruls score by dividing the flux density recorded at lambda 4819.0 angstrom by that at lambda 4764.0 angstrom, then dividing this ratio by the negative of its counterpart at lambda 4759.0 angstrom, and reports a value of -0.221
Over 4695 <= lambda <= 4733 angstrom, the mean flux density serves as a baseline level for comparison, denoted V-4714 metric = 4.90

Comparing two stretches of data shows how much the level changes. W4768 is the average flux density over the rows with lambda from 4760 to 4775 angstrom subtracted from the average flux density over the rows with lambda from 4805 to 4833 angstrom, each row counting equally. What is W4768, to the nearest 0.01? 0.24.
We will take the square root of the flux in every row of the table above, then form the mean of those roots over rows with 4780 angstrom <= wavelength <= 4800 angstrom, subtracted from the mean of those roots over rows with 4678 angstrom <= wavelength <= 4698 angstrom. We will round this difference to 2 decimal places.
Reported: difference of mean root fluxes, -0.02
